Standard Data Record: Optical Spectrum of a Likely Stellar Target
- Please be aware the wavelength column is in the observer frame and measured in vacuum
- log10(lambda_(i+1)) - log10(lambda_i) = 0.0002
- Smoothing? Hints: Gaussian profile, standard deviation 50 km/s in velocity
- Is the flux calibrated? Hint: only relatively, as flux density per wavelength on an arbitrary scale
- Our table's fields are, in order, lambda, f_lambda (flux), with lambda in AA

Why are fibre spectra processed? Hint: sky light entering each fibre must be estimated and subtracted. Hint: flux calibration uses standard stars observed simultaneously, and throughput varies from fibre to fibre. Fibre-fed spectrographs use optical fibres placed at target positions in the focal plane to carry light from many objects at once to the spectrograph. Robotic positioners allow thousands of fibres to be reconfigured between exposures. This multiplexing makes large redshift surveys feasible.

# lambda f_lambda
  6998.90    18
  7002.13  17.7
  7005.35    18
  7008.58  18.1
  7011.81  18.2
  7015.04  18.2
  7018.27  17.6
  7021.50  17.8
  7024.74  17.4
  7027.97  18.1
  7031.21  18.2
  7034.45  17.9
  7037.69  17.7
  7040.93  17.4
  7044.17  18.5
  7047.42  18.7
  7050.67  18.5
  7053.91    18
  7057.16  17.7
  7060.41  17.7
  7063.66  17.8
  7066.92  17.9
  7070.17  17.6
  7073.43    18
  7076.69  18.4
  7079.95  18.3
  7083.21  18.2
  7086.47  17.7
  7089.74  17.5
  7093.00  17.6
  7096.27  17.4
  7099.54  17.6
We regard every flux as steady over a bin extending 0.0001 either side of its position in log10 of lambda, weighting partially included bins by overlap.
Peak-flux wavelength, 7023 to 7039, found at 7031.21 AA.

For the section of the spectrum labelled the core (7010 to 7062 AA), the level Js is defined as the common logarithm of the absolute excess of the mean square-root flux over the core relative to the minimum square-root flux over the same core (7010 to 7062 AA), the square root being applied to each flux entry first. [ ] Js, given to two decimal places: -1.17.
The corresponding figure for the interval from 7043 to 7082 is -1.24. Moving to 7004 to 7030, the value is -1.21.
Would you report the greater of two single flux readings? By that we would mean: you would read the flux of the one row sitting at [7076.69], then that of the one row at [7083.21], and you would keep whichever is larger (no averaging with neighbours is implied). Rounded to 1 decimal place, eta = 18.4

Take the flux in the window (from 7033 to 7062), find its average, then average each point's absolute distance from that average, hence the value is 0.37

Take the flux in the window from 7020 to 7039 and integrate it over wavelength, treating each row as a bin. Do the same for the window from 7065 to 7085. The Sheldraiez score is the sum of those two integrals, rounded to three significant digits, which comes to 700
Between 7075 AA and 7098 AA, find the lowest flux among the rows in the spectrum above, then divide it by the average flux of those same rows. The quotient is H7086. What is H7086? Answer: 0.974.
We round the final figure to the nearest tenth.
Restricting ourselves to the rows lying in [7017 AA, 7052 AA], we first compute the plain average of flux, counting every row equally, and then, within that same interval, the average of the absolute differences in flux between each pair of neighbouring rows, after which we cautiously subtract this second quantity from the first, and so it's 17.6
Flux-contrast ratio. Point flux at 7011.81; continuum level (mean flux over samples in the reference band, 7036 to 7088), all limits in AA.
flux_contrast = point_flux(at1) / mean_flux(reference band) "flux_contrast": 1.01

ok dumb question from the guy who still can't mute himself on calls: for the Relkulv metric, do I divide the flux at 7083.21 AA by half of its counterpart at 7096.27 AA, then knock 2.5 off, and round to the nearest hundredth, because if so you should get -0.41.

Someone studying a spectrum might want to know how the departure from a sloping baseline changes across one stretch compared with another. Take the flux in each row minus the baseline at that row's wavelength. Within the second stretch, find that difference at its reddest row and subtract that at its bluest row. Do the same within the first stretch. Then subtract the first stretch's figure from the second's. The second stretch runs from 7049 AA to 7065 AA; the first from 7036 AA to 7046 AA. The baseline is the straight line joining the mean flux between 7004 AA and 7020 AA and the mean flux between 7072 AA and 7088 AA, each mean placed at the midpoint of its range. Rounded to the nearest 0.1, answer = -1.5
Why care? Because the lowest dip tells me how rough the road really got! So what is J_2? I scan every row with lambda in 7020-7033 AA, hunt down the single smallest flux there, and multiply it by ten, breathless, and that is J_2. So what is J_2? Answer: 174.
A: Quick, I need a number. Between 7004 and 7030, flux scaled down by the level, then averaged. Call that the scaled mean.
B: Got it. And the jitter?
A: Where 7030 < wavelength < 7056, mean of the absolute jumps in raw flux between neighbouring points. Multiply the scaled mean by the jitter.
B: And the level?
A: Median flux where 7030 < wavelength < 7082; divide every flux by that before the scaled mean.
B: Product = 0.40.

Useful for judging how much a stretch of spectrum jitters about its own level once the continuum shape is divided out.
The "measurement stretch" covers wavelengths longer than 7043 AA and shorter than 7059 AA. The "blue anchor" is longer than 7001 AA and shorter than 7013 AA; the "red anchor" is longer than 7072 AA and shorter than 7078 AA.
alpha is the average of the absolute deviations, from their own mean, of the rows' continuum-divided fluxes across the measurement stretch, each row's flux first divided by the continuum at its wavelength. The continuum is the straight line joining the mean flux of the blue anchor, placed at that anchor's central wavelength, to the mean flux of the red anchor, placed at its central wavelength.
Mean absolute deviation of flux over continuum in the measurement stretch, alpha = 0.020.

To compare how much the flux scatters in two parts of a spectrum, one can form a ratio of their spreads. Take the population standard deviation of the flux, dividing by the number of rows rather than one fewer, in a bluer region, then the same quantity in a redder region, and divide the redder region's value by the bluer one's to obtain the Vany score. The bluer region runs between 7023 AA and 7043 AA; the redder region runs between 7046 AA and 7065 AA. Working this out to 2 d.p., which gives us 1.26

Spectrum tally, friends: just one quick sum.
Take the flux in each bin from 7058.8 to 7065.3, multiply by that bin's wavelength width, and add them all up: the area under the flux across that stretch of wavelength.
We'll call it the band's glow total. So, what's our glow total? 115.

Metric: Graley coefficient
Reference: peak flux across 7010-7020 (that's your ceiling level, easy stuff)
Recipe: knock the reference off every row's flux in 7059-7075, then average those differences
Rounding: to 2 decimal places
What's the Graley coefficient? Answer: -0.40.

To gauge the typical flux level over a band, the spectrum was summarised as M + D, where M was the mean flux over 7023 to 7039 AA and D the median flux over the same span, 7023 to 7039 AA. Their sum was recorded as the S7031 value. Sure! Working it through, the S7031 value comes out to 35.8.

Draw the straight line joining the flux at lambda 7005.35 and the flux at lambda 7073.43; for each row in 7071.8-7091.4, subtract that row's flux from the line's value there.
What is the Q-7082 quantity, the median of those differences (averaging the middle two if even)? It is -0.10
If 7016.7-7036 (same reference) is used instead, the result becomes 0.15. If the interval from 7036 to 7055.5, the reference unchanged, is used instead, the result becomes -0.25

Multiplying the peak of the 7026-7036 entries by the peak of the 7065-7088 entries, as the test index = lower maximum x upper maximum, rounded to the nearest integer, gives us 335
